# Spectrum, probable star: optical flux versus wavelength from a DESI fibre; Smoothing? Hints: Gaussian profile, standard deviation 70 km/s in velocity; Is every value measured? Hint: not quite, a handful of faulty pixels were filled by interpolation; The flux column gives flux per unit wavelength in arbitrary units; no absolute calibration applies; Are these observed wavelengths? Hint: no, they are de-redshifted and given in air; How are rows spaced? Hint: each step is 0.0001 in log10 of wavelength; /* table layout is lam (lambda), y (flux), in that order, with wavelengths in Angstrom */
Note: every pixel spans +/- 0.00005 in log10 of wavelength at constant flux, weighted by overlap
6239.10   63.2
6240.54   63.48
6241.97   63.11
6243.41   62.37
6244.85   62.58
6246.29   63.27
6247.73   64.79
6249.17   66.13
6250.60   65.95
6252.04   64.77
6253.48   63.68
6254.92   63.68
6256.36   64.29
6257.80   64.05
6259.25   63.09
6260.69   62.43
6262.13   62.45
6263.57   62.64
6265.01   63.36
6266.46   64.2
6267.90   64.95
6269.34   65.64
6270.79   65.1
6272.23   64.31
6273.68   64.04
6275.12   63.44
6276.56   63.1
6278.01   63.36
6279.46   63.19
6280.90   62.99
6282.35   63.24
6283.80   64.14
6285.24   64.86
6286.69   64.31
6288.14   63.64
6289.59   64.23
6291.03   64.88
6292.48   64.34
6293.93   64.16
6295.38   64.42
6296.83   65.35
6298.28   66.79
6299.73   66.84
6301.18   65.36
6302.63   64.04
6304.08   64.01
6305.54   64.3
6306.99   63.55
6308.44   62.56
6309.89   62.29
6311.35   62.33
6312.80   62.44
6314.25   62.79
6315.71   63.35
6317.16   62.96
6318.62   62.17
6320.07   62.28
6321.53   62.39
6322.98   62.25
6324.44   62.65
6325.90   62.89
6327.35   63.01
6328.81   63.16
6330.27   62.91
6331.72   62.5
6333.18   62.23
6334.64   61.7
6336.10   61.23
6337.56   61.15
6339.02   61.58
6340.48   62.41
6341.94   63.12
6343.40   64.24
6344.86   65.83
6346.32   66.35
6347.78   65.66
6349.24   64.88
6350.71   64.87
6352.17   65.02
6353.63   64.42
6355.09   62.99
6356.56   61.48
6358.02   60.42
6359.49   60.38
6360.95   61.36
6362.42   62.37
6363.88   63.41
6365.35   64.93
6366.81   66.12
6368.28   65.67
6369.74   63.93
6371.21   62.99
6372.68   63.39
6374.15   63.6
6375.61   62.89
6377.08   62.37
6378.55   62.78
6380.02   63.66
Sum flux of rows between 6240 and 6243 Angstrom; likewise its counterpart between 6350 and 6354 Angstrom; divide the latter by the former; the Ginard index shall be 1.5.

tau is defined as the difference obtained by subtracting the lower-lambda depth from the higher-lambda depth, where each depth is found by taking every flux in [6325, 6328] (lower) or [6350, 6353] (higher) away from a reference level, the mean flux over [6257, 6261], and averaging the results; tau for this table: -2.0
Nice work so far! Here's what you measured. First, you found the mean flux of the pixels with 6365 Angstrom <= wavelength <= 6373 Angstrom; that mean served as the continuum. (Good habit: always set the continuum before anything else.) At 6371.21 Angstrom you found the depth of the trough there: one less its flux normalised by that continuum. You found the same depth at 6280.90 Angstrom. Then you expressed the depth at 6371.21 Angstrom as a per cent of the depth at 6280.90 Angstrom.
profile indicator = 100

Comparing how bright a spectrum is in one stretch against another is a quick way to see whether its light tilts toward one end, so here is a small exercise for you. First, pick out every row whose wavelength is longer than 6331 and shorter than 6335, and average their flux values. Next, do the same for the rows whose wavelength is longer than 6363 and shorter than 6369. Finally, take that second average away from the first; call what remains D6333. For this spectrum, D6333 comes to -2.9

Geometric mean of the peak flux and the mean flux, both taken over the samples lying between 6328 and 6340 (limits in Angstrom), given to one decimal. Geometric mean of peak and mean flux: 62.6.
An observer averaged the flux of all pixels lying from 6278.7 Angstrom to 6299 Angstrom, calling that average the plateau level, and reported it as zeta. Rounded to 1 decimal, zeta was 64.3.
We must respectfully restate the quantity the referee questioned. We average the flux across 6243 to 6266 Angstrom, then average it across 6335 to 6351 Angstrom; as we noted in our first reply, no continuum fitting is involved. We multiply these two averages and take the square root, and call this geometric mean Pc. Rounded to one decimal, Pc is 63.7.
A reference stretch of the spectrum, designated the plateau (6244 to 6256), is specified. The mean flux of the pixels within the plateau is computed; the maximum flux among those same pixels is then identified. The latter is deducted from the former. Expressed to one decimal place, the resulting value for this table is -1.8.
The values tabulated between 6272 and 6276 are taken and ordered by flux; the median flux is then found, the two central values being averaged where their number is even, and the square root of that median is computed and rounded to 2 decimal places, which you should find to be 8.00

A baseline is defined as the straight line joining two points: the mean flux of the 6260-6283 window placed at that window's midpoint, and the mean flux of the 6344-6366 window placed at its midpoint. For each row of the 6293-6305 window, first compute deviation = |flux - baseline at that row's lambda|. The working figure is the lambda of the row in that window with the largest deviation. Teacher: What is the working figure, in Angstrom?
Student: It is 6299.73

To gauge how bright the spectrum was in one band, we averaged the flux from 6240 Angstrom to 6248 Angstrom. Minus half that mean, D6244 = -31.6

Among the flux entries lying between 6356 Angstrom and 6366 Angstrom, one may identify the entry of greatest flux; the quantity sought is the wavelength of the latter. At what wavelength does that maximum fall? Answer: 6365.35 Angstrom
